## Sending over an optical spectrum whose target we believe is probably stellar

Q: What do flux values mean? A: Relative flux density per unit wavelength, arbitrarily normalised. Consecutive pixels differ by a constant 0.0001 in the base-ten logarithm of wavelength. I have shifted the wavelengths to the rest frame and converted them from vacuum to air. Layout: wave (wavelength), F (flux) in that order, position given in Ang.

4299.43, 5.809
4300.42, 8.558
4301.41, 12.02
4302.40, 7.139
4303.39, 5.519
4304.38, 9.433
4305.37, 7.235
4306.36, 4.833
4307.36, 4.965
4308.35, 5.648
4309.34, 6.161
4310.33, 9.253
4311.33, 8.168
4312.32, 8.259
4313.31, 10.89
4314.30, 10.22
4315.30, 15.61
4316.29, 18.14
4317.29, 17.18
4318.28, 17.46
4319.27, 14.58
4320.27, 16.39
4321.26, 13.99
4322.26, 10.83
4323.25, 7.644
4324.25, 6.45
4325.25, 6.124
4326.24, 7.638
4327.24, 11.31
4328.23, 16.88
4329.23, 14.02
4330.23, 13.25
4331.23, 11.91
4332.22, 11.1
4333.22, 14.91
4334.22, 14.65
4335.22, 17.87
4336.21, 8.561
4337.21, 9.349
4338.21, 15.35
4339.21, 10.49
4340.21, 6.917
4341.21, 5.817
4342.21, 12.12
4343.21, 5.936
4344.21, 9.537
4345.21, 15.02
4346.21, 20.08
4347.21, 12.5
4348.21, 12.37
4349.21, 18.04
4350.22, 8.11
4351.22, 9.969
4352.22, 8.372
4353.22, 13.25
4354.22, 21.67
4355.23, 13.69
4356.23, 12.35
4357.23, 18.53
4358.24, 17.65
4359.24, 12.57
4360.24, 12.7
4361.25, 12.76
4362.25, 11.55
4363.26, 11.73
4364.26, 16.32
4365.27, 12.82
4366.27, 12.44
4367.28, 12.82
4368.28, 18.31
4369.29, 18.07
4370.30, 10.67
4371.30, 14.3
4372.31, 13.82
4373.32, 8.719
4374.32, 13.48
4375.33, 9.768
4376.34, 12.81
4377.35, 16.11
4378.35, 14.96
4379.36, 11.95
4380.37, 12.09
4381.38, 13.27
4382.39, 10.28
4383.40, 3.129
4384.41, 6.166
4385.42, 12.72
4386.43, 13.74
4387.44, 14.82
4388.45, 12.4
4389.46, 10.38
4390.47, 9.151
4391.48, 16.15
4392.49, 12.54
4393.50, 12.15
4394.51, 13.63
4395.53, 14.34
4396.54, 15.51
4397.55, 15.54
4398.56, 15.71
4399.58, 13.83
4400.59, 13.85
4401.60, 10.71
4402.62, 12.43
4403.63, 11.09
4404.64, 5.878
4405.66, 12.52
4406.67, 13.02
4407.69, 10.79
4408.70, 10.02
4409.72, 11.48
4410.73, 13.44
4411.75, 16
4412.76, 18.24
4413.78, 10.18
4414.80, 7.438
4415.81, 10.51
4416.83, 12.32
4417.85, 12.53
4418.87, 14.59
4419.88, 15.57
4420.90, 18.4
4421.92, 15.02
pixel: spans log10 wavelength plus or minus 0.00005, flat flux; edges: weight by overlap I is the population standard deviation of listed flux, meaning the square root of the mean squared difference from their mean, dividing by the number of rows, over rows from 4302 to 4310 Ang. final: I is 1.4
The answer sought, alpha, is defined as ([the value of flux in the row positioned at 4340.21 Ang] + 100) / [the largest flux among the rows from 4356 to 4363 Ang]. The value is 5.8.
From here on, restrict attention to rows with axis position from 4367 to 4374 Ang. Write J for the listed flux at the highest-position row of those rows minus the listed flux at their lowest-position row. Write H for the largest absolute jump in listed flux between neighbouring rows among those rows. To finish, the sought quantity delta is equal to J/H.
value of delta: -0.6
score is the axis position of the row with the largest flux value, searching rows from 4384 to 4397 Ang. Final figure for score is 4391.48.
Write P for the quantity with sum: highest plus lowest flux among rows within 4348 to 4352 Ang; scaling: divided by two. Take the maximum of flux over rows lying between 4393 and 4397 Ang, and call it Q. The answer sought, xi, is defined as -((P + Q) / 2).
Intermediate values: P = 13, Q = 15.51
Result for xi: -14.3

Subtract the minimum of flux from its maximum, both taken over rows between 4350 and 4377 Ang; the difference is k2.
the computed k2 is 13.6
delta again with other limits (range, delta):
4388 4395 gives 0.2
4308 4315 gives 1.5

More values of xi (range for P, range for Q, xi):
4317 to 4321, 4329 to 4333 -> -15.0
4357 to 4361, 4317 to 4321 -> -16.5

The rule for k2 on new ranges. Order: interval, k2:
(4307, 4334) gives 13.2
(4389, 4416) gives 12.4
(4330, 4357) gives 15.9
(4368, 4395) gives 15.2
